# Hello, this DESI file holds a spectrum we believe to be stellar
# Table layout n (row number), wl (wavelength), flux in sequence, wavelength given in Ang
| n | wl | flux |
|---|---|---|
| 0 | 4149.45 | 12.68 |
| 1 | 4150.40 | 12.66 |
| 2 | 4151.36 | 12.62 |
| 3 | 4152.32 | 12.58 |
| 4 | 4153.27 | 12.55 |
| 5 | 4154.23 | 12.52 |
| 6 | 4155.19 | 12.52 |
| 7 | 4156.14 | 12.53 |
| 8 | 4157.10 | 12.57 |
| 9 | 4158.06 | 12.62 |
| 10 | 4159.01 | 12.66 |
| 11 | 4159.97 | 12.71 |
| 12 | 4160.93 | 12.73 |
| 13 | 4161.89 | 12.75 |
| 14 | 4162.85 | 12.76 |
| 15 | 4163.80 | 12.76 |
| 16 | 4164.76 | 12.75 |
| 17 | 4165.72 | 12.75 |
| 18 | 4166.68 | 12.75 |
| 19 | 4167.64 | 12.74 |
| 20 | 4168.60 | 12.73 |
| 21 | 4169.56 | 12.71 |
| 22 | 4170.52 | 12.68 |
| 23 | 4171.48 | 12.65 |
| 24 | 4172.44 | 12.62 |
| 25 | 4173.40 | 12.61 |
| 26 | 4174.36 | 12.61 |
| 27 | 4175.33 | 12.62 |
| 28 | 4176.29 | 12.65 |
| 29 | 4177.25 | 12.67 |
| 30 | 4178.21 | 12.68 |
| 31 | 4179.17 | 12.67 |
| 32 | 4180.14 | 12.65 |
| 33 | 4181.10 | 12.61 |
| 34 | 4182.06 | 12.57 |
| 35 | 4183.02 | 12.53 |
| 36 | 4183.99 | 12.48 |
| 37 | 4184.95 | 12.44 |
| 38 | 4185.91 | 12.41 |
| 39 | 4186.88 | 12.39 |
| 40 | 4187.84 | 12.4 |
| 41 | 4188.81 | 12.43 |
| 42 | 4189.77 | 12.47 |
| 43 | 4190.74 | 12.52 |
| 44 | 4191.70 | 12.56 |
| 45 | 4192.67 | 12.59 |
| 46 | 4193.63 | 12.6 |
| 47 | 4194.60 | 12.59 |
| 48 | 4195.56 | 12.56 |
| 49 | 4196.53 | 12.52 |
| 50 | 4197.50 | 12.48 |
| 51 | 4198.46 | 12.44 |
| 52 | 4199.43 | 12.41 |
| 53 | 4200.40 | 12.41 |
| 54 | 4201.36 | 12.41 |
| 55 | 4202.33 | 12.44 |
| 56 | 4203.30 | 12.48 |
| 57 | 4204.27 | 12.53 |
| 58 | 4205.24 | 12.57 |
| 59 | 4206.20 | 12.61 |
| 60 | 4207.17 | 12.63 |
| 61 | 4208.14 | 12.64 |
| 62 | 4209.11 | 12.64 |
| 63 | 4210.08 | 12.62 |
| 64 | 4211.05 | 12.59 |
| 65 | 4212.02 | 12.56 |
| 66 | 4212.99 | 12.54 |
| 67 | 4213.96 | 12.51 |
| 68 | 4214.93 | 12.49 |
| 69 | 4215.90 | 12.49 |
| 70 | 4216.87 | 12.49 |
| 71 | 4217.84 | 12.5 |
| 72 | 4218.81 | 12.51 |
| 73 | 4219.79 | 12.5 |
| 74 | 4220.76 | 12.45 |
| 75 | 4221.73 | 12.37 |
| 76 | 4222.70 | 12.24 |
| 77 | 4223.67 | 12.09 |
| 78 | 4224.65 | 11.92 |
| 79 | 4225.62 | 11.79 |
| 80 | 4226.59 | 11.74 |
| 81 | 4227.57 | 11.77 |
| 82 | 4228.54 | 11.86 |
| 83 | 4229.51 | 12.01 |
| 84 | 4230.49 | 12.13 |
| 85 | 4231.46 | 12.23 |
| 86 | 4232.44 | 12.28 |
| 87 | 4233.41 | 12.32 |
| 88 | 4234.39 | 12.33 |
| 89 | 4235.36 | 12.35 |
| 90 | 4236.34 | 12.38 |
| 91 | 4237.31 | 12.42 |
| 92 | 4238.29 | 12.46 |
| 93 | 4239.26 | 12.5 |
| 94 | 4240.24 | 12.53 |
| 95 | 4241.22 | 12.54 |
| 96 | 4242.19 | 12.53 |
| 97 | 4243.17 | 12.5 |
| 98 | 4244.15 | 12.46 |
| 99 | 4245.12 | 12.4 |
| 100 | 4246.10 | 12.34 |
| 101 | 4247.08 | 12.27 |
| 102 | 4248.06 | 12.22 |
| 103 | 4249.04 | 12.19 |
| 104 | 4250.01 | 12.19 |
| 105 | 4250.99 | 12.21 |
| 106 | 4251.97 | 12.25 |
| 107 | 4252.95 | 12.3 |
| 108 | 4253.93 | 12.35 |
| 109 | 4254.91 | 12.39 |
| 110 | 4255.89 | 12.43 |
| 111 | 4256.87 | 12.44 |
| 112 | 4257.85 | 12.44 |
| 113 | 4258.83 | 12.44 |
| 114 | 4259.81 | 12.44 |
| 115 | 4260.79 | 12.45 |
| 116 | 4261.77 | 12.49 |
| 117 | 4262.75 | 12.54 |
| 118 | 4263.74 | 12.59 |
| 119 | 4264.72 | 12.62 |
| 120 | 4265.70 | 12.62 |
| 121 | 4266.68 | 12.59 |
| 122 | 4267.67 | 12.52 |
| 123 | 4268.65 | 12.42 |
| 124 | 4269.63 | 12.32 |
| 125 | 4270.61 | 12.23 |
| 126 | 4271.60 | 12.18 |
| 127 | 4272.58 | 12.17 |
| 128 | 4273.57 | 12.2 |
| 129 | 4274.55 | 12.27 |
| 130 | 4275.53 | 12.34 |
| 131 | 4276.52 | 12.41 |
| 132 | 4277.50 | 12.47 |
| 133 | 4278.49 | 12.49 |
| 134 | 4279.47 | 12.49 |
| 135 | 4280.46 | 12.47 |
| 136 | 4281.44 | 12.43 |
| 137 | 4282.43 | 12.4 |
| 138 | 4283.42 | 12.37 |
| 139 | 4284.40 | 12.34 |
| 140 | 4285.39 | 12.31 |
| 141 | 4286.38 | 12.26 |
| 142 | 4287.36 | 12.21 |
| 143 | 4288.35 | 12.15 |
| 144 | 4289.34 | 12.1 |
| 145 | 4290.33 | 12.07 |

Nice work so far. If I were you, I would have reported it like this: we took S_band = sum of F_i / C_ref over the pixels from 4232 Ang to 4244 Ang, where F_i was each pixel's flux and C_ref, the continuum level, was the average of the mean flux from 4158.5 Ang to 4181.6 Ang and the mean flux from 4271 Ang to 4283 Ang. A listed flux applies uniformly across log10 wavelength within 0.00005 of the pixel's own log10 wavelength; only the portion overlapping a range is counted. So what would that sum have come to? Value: 11.91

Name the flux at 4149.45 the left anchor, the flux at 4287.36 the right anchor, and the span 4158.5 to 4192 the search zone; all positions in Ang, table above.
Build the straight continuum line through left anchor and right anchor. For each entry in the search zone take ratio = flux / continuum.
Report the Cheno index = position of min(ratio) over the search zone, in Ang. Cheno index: 4186.88 Ang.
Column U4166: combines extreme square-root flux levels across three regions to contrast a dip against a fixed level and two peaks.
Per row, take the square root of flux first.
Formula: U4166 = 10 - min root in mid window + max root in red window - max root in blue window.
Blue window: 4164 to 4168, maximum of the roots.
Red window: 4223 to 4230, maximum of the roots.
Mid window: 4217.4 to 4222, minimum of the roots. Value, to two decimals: 6.39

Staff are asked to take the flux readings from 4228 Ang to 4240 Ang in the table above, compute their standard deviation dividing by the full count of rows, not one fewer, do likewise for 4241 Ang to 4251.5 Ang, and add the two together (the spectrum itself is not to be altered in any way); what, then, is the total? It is 0.32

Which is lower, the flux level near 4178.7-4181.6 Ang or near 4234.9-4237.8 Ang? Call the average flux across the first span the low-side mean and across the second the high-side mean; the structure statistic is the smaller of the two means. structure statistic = 12.4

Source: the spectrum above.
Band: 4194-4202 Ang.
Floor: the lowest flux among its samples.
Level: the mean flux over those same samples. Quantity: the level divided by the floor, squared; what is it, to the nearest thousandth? 1.011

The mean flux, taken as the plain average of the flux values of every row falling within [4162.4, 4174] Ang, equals 12.7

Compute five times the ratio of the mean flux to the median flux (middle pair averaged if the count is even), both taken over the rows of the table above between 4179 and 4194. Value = 5.00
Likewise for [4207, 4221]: 5.01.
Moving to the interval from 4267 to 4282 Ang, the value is 4.98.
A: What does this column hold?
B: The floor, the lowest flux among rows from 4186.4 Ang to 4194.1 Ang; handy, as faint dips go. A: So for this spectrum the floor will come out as 12.39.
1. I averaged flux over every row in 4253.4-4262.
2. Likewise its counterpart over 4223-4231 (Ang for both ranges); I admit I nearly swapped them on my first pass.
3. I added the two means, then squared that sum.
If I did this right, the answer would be 593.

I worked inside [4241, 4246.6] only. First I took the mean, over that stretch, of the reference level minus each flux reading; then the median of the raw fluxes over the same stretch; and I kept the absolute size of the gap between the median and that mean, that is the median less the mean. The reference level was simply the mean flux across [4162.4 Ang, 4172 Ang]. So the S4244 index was 12.2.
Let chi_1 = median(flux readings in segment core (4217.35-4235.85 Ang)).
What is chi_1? 12.2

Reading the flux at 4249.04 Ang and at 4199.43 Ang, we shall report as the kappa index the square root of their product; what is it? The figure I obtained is 12.30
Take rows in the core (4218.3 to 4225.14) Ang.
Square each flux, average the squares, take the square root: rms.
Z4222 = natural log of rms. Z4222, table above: 2.51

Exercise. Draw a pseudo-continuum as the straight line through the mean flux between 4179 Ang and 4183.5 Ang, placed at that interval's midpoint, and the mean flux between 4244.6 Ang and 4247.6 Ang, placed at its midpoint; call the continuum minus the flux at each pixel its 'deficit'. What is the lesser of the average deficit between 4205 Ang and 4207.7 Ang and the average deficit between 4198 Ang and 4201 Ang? -0.10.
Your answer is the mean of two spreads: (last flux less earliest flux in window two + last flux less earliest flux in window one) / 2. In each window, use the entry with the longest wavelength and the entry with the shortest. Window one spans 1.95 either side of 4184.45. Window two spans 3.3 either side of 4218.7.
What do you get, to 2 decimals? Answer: -0.12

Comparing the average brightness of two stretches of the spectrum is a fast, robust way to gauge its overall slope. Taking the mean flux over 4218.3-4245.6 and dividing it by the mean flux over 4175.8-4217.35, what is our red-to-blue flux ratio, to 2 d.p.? 0.98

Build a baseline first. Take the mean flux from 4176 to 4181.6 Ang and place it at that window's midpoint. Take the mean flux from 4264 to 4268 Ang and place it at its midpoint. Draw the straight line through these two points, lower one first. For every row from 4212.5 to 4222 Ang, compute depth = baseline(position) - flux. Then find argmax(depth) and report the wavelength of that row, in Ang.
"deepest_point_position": 4221.73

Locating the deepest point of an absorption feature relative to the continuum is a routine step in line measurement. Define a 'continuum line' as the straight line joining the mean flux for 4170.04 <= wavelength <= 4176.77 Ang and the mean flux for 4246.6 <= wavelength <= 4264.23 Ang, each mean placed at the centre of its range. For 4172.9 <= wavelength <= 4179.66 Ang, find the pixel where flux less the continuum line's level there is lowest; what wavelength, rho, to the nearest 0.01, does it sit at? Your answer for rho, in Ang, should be 4173.40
